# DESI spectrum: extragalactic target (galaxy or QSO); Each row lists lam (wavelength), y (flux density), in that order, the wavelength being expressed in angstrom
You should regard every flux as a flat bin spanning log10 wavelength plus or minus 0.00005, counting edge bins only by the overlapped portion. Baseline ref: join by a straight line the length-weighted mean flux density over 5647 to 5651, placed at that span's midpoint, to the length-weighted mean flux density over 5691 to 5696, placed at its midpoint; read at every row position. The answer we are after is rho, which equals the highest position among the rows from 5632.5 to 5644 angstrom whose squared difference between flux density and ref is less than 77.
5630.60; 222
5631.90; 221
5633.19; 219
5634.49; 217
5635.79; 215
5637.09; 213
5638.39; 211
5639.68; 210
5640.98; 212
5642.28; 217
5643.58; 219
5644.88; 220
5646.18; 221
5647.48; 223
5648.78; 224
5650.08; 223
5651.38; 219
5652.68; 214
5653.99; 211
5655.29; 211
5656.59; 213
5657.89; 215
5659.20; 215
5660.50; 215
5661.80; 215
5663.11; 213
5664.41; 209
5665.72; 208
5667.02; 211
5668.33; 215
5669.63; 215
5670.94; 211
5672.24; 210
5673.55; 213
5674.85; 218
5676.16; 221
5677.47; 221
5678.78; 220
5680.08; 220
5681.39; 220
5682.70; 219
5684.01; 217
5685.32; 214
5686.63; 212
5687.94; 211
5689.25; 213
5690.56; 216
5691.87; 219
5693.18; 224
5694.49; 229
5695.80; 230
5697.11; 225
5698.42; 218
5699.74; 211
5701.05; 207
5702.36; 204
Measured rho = 5643.58 angstrom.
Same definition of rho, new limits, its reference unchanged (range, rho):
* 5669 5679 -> 5678.78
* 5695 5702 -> 5698.42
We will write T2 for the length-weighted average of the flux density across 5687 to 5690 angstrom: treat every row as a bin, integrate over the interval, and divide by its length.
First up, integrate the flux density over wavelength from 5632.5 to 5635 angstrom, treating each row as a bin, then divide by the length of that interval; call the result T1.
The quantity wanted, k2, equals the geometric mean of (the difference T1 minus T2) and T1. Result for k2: 37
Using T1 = 218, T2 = 212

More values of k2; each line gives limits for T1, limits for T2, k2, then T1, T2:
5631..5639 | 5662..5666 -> 35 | 216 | 210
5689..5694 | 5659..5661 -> 28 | 219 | 215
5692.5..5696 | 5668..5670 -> 52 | 228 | 216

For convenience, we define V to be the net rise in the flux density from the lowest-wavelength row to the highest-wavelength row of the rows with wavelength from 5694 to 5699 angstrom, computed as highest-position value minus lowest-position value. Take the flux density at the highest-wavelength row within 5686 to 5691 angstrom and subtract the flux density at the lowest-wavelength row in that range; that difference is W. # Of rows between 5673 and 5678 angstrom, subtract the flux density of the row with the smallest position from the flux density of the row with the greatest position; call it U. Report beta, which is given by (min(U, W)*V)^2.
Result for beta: 1936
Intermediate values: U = 8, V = -11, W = 4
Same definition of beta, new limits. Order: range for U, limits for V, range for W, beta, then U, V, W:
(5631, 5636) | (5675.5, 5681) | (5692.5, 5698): 36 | -6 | -1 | 1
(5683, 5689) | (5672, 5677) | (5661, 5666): 5929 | -6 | 11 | -7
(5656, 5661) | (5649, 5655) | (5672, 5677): 576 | 2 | -12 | 11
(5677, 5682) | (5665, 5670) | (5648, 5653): 4900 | -1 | 7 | -10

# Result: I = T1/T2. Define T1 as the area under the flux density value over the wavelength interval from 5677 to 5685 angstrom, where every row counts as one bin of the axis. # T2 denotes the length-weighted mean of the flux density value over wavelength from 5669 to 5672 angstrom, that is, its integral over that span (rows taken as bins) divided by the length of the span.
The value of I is 8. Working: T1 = 1754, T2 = 213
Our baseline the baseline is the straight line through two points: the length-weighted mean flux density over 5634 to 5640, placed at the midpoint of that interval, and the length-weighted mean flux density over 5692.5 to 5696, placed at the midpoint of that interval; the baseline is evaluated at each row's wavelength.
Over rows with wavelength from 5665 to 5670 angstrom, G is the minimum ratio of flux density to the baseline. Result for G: 0.94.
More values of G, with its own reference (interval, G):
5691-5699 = 0.95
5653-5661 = 0.97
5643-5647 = 1.02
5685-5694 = 0.93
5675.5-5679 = 0.98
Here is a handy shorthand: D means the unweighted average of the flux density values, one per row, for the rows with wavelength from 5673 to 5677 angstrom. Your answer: 217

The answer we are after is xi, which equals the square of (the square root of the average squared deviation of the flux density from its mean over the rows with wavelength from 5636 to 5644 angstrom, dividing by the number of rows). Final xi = 11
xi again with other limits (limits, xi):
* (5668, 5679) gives 16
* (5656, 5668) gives 7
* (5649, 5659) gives 17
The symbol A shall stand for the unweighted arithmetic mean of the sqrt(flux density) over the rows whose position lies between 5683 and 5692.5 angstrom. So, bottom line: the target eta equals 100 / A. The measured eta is 6.83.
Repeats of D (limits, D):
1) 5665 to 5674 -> 212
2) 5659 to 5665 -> 213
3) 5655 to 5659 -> 213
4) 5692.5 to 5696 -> 228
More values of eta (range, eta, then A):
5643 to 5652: 6.72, 14.9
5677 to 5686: 6.76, 14.8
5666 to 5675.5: 6.85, 14.6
